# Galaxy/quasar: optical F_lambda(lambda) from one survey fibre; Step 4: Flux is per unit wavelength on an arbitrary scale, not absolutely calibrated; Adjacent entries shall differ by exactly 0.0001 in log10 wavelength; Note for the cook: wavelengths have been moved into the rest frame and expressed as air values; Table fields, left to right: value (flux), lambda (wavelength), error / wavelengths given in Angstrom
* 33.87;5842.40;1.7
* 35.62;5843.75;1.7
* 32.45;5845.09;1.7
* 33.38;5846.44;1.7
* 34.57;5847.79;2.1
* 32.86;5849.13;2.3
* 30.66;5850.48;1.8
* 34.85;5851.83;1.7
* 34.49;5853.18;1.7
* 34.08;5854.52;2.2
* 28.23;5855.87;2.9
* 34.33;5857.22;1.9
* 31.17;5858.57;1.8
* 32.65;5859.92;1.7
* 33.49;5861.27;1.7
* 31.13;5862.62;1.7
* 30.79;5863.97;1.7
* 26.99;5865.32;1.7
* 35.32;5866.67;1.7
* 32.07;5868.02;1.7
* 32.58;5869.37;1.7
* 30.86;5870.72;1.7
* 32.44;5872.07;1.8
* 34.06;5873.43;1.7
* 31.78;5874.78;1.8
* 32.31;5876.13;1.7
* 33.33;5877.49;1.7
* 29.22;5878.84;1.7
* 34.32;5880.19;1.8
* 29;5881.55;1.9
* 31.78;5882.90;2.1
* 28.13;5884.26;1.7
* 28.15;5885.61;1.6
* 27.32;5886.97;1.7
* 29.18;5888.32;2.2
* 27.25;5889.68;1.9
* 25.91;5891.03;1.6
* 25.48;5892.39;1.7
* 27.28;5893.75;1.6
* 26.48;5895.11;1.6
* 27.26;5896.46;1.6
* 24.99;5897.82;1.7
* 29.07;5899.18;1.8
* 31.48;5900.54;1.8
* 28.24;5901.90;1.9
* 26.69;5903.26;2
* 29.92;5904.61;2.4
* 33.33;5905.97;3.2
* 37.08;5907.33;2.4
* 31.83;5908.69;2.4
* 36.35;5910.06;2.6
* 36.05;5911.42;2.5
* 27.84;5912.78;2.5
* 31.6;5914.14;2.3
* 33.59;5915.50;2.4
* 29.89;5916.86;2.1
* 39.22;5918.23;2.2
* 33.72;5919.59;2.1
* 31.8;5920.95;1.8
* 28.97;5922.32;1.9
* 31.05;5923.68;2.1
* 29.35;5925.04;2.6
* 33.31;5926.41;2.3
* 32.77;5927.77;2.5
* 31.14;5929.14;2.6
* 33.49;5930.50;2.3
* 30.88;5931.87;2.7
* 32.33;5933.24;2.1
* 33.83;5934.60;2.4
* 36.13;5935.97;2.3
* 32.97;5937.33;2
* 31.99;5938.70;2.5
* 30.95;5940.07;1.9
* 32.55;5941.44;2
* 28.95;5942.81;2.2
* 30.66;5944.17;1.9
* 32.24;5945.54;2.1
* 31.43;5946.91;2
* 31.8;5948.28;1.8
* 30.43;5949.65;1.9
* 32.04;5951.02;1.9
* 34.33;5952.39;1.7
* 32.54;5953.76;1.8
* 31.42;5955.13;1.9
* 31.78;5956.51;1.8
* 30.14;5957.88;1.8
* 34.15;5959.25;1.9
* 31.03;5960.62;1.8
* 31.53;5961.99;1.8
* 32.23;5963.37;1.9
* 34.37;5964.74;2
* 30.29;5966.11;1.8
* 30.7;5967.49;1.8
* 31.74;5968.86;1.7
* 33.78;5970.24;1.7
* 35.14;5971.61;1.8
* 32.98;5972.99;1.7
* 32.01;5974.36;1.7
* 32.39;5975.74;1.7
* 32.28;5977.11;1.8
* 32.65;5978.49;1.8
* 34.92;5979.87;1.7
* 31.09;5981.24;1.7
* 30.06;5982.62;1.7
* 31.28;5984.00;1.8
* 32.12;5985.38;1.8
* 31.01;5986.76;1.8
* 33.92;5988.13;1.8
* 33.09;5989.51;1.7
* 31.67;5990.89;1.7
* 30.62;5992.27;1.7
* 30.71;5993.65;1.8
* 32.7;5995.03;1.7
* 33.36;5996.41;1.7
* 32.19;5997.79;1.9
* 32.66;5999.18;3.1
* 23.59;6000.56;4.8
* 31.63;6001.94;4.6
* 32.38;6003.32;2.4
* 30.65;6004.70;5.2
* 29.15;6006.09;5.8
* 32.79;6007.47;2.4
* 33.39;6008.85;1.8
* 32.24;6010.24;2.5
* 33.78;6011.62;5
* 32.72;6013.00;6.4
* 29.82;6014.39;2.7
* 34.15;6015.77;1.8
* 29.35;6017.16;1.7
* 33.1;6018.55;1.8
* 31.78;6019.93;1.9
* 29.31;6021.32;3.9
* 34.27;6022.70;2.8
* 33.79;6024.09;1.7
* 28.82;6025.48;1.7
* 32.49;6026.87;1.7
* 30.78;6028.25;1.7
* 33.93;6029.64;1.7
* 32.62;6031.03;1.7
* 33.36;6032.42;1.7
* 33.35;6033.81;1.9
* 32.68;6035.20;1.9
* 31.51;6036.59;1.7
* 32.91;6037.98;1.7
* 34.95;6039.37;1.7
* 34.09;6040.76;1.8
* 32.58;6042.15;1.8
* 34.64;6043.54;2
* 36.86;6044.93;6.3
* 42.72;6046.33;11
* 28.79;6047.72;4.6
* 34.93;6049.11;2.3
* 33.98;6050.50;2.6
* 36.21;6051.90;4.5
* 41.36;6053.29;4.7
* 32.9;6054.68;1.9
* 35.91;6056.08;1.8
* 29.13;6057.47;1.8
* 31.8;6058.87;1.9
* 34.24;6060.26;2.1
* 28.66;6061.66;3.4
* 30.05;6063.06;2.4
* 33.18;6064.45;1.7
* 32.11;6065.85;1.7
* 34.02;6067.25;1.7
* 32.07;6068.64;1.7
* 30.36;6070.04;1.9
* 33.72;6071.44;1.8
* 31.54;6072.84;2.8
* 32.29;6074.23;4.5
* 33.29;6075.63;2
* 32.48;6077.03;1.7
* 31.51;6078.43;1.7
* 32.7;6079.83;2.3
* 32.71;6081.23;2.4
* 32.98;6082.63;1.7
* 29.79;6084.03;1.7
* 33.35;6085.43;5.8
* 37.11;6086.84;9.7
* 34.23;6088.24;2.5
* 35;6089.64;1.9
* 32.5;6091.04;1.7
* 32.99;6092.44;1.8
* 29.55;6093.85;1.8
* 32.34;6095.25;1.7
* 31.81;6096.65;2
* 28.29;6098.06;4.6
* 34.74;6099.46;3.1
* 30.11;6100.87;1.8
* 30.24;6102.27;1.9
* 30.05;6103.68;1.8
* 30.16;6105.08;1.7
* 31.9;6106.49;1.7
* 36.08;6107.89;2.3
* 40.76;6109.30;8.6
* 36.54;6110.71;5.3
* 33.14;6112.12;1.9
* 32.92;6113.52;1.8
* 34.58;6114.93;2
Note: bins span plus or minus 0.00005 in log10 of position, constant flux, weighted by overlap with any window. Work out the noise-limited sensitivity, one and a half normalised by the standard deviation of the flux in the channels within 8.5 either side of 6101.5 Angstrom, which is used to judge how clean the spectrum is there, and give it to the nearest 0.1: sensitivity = 0.4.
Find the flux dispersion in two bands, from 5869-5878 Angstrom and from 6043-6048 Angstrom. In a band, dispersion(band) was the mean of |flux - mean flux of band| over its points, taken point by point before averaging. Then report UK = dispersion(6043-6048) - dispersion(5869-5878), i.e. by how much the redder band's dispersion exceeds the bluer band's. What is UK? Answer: 3.3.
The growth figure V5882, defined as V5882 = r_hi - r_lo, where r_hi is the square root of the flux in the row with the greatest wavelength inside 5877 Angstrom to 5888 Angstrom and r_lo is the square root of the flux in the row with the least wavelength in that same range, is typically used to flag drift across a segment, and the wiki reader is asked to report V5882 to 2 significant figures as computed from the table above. -0.55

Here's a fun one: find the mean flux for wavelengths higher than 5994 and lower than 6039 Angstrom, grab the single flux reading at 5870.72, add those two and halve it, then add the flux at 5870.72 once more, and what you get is 62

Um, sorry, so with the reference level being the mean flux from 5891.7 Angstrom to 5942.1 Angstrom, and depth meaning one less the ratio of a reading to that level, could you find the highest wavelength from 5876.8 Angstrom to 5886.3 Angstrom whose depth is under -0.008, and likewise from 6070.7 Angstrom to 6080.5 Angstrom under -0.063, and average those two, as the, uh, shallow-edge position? 5977.2 Angstrom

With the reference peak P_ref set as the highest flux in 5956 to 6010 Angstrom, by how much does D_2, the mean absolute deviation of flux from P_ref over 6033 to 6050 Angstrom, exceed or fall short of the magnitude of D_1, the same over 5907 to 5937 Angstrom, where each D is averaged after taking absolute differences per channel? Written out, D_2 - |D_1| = -0.6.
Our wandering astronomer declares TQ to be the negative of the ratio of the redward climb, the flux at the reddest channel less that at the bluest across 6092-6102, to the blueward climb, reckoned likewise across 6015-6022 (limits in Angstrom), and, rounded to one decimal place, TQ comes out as -0.6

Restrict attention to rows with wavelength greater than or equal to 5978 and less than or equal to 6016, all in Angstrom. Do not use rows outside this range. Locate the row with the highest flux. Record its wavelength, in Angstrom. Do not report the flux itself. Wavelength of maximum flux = 5979.87 Angstrom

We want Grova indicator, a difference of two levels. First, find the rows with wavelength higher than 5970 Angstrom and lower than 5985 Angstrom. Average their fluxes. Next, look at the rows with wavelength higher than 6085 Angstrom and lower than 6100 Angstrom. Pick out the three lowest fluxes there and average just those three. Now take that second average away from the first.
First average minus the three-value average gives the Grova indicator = 2.7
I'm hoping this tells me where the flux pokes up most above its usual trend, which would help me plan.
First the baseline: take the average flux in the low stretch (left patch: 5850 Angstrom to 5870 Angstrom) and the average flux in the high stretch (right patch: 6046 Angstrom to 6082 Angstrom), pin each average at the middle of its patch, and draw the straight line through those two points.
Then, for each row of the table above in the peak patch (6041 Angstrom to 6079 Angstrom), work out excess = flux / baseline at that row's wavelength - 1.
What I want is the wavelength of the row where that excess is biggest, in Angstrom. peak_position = 6046.33 Angstrom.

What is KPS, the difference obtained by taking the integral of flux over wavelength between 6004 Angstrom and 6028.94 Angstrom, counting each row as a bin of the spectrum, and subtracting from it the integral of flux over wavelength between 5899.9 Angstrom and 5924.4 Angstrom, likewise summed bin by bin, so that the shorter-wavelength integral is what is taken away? 5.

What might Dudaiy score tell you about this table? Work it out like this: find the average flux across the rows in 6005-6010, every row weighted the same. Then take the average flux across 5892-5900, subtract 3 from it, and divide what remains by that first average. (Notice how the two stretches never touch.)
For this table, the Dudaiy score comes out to 0.75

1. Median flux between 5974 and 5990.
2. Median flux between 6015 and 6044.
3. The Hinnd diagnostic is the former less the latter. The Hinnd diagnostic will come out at -0.7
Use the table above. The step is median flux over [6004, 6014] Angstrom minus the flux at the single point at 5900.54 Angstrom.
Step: 1.2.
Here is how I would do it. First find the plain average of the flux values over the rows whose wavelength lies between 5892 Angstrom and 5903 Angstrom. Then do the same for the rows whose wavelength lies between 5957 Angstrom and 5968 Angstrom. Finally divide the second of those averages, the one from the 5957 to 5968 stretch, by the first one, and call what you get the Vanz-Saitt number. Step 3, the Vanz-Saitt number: 1.16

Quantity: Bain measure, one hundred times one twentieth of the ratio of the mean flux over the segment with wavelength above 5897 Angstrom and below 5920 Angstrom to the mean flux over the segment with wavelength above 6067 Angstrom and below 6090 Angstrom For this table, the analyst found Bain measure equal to 4.84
